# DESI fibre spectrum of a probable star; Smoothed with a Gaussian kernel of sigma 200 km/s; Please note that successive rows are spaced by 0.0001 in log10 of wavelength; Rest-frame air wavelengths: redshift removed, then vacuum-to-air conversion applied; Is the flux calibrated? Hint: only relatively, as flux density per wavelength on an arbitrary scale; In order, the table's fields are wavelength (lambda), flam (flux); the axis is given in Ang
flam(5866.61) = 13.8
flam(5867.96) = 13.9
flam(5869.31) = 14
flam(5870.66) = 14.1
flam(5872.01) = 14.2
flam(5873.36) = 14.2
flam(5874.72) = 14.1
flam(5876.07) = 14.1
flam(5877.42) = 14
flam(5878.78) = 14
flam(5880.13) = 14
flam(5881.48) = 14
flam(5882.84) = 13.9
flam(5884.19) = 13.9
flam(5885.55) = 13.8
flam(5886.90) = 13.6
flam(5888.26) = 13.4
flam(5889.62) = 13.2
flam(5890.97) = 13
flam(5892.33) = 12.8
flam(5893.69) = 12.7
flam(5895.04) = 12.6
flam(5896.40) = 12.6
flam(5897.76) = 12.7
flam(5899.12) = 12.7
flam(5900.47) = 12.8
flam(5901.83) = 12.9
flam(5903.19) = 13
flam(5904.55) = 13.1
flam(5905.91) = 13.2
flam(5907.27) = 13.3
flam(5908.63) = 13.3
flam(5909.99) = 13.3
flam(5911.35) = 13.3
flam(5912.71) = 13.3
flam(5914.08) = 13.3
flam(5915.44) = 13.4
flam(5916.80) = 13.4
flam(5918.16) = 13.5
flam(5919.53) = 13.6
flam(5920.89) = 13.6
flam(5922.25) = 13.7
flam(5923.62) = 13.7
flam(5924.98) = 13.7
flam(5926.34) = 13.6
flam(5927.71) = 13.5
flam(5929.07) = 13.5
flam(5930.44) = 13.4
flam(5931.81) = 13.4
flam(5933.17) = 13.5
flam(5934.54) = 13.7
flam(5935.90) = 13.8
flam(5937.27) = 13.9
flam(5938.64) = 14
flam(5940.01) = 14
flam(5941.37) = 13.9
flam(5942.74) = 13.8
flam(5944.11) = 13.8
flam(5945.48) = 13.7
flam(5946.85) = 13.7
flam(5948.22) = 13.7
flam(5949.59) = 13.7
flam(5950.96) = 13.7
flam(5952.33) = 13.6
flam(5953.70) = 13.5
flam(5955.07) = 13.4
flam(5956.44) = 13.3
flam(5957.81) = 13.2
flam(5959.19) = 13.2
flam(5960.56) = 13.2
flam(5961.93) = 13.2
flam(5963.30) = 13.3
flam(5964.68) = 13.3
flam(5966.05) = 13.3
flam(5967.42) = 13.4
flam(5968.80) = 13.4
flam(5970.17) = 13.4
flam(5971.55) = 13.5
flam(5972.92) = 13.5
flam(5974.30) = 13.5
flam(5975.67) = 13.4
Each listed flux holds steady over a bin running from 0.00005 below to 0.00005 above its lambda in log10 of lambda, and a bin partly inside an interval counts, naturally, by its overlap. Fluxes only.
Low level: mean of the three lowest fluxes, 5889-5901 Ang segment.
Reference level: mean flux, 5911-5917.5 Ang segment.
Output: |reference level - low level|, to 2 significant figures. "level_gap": 0.71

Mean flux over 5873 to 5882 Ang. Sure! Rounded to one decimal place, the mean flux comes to 14.1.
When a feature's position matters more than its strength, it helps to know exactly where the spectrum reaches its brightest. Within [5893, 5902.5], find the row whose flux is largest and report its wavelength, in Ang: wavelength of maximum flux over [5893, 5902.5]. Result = 5901.83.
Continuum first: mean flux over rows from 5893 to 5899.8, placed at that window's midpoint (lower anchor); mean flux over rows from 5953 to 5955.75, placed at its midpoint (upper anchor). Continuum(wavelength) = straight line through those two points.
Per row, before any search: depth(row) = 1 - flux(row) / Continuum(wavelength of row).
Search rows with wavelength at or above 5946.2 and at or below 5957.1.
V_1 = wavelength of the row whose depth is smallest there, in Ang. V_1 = 5946.85 Ang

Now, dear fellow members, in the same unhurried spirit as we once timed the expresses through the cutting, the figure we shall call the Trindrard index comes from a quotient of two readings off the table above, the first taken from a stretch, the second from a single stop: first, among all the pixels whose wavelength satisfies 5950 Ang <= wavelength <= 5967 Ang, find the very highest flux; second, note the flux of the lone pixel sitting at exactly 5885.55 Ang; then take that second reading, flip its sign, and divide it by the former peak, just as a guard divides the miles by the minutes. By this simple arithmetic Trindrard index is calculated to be -1.01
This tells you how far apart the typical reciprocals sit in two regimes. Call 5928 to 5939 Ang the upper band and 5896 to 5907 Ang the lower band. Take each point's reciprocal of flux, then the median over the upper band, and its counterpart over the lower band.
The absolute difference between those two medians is 0.004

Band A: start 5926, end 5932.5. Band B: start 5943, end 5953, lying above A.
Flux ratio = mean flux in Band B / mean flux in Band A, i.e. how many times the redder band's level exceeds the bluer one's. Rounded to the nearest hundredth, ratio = 1.02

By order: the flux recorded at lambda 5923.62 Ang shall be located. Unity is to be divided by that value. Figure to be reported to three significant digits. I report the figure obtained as 0.0730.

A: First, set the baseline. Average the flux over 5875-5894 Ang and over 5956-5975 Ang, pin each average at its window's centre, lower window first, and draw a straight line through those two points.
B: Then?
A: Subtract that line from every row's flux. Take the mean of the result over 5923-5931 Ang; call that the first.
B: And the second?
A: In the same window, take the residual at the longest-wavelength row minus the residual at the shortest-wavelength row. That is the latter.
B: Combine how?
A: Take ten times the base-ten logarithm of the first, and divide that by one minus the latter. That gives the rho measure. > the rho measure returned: -8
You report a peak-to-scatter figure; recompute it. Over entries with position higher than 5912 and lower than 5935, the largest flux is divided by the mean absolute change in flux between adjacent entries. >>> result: 219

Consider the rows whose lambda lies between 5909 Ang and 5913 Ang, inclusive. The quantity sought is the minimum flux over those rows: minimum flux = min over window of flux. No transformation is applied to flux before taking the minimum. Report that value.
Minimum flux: 13.3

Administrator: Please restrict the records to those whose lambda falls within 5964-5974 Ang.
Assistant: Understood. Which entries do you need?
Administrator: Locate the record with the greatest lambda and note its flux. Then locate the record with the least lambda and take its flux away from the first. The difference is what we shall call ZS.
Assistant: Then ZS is 0.2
